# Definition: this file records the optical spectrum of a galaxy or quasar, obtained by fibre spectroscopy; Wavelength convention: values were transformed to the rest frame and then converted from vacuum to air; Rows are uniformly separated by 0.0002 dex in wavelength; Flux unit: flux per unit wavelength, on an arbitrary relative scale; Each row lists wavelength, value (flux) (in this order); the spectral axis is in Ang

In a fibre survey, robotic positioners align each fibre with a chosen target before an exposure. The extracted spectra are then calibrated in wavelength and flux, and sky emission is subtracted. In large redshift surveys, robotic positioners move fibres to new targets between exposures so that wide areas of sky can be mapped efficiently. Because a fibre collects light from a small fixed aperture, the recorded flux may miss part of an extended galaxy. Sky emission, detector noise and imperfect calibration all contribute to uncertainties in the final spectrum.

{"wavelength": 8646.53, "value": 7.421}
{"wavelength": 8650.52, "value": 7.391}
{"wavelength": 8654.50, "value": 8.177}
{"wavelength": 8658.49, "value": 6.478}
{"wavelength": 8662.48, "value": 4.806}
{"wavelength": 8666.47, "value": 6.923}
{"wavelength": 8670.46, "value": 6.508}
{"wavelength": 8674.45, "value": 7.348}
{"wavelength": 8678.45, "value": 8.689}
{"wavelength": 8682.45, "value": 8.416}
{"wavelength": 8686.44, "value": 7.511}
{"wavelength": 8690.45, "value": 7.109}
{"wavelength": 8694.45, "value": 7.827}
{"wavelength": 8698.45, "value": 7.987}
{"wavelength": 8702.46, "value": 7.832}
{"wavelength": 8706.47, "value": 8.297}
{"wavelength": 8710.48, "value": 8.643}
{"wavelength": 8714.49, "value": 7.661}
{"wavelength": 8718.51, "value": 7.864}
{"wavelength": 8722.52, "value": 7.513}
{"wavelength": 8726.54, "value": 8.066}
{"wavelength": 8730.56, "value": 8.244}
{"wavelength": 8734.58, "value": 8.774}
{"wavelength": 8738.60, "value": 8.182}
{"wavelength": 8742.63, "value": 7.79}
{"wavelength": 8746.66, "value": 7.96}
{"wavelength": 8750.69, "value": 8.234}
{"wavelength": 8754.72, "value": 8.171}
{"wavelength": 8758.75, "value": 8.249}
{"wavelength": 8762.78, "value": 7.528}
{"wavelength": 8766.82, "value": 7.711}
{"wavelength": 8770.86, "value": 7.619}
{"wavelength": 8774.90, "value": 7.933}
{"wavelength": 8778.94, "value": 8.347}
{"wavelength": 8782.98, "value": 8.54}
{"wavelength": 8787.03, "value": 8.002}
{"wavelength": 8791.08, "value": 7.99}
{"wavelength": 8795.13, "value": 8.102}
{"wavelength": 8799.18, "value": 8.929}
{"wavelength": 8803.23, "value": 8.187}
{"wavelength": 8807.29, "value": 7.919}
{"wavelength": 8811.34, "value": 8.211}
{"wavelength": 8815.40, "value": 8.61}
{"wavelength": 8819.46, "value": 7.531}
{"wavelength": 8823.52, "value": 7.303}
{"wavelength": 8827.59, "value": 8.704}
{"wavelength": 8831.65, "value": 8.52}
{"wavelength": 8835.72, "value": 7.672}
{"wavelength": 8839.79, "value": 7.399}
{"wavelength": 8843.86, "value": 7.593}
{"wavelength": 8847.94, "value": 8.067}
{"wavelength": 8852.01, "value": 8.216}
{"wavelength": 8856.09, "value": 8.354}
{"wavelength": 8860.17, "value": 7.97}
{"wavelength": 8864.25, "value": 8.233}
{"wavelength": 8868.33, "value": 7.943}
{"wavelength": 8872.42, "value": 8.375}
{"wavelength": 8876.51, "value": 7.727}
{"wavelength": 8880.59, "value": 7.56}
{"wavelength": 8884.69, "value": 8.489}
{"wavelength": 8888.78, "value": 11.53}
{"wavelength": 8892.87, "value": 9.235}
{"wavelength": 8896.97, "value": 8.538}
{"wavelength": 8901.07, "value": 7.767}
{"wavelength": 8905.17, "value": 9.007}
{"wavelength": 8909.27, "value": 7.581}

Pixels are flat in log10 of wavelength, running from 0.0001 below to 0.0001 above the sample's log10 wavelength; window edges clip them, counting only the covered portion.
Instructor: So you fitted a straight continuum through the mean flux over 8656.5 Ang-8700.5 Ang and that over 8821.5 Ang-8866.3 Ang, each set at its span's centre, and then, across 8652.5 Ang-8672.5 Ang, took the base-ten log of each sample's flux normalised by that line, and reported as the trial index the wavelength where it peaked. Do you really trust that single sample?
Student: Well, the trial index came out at 8654.50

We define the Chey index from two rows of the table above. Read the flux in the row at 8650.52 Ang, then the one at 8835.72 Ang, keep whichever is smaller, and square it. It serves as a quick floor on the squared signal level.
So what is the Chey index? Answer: 54.6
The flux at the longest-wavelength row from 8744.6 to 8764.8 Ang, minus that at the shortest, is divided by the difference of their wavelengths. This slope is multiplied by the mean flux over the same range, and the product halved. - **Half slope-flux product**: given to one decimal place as -0.1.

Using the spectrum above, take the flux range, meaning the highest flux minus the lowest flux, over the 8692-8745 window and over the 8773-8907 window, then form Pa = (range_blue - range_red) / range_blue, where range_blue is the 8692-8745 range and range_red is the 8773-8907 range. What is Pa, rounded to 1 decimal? -2.4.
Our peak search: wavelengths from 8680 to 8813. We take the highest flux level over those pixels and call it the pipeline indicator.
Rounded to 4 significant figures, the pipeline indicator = 8.929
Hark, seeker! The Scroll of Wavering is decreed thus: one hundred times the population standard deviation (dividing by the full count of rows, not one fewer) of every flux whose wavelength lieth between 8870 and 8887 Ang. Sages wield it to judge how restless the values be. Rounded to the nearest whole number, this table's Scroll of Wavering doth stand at 40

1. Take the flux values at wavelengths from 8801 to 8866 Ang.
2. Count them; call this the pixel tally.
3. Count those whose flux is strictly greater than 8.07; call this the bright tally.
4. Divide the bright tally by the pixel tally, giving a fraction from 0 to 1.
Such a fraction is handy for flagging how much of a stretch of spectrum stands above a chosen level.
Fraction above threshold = 0.50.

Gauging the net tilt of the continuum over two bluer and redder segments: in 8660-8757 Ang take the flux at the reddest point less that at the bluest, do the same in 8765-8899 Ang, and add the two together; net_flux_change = 4.2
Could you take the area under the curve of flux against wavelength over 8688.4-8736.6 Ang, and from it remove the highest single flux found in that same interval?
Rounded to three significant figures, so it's 376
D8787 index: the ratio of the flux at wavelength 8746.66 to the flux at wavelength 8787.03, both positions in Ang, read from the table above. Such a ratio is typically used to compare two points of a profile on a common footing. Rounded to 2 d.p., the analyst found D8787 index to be 0.99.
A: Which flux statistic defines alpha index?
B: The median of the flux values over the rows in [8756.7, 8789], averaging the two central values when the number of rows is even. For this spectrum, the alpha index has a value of 7.97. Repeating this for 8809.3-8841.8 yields 7.94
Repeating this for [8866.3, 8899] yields 8.43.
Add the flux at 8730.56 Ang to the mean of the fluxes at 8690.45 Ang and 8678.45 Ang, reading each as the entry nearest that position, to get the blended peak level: 16.1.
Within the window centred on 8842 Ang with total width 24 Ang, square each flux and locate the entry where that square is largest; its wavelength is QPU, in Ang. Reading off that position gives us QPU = 8831.65 Ang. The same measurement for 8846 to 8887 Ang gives 8884.69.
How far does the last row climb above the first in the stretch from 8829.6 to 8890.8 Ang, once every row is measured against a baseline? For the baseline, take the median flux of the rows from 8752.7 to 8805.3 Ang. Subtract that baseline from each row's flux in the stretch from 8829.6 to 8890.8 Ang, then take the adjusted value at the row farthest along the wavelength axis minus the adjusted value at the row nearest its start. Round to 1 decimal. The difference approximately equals 3.0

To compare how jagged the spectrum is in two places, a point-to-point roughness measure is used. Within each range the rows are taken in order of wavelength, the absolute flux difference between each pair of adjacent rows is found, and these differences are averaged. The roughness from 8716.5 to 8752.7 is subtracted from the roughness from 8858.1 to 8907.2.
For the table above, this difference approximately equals 0.6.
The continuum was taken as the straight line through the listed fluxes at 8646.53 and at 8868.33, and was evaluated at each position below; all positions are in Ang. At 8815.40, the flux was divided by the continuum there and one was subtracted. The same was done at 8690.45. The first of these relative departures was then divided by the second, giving -1.8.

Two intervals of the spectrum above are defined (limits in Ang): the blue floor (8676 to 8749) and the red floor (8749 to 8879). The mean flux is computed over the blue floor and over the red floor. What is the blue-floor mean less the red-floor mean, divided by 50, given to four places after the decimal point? -0.0008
